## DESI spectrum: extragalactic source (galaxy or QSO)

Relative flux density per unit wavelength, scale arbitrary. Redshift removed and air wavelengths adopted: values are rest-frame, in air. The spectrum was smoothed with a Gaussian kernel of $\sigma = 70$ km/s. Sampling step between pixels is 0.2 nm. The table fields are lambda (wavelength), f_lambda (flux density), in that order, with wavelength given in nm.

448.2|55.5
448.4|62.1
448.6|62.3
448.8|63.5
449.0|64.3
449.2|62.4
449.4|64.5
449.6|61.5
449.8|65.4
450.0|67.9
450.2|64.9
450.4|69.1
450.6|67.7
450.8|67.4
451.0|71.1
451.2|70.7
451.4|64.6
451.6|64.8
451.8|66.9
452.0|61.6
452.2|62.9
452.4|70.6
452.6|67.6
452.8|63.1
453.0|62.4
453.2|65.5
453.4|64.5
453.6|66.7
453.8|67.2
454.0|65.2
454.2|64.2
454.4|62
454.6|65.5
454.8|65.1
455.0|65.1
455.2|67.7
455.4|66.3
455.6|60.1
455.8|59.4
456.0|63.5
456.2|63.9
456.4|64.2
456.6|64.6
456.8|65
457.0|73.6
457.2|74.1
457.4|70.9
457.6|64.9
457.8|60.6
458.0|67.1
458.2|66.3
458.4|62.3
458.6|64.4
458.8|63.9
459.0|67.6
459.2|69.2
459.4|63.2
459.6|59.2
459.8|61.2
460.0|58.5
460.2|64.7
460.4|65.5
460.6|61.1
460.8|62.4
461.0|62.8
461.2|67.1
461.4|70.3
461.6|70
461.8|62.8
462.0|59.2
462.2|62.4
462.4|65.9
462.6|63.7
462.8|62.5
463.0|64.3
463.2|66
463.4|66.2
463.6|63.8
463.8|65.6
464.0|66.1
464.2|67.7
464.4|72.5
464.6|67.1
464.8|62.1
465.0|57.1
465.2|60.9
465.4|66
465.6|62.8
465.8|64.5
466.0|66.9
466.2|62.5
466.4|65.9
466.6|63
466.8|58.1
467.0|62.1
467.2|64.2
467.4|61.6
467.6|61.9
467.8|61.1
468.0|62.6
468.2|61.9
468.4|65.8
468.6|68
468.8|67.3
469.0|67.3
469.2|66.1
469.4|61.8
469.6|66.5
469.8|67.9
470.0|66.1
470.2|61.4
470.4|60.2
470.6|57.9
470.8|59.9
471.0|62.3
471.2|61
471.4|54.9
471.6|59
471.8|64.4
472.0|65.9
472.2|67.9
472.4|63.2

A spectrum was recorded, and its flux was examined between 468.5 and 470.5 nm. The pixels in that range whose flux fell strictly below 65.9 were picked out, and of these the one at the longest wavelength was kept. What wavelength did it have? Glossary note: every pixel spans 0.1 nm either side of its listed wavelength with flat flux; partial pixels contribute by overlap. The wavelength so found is 470.4 nm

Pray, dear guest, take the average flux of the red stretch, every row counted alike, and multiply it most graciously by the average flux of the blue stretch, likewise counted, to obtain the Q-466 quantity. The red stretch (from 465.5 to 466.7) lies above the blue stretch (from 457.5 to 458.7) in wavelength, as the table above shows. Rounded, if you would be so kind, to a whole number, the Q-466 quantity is 4130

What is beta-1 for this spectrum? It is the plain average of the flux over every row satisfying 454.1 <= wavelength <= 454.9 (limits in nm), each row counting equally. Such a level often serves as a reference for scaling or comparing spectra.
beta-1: 64.2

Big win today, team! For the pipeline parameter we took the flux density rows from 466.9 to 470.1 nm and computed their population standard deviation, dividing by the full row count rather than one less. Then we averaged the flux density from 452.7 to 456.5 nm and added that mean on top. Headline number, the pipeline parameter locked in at 66.8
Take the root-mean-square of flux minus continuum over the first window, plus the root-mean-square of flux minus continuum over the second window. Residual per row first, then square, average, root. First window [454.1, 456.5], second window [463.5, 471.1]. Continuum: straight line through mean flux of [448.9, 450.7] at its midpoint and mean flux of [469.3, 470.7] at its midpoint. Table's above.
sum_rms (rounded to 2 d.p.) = 5.67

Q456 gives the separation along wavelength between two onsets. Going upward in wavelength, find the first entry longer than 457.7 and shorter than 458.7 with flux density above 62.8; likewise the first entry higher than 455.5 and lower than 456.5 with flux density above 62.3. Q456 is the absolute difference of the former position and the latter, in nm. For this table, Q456 2.00 nm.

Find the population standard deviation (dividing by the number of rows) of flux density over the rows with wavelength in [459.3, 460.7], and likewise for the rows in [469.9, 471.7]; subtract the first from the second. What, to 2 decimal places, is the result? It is 0.45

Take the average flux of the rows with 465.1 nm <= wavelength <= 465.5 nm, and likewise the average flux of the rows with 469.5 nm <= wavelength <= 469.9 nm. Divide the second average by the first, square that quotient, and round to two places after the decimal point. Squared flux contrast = 1.12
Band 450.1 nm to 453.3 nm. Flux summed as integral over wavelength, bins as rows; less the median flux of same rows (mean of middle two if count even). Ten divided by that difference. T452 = 0.0685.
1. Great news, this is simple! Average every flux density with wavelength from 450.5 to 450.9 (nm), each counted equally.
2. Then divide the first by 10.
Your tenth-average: 6.8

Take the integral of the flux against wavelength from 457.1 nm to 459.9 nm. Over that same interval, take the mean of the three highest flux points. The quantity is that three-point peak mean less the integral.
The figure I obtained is -112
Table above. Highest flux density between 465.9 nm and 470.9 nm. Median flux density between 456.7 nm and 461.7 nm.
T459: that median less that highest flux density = -3.10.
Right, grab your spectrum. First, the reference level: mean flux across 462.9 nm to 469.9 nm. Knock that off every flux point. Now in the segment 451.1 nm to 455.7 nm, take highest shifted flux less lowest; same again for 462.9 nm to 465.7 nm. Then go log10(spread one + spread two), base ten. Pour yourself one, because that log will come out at 1.41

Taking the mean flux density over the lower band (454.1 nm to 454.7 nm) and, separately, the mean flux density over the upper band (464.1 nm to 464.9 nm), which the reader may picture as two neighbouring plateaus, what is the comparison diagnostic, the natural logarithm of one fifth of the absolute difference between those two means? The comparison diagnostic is -0.4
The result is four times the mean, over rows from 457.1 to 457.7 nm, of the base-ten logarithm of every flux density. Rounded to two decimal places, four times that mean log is 7.38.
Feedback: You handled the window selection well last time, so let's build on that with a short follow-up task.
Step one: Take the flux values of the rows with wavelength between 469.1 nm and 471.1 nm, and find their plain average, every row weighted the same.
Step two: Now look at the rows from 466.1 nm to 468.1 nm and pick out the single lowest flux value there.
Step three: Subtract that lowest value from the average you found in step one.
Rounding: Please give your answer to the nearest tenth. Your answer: 4.9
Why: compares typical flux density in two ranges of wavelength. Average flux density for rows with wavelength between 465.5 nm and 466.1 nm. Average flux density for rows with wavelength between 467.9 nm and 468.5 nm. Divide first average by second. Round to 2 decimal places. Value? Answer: 1.02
